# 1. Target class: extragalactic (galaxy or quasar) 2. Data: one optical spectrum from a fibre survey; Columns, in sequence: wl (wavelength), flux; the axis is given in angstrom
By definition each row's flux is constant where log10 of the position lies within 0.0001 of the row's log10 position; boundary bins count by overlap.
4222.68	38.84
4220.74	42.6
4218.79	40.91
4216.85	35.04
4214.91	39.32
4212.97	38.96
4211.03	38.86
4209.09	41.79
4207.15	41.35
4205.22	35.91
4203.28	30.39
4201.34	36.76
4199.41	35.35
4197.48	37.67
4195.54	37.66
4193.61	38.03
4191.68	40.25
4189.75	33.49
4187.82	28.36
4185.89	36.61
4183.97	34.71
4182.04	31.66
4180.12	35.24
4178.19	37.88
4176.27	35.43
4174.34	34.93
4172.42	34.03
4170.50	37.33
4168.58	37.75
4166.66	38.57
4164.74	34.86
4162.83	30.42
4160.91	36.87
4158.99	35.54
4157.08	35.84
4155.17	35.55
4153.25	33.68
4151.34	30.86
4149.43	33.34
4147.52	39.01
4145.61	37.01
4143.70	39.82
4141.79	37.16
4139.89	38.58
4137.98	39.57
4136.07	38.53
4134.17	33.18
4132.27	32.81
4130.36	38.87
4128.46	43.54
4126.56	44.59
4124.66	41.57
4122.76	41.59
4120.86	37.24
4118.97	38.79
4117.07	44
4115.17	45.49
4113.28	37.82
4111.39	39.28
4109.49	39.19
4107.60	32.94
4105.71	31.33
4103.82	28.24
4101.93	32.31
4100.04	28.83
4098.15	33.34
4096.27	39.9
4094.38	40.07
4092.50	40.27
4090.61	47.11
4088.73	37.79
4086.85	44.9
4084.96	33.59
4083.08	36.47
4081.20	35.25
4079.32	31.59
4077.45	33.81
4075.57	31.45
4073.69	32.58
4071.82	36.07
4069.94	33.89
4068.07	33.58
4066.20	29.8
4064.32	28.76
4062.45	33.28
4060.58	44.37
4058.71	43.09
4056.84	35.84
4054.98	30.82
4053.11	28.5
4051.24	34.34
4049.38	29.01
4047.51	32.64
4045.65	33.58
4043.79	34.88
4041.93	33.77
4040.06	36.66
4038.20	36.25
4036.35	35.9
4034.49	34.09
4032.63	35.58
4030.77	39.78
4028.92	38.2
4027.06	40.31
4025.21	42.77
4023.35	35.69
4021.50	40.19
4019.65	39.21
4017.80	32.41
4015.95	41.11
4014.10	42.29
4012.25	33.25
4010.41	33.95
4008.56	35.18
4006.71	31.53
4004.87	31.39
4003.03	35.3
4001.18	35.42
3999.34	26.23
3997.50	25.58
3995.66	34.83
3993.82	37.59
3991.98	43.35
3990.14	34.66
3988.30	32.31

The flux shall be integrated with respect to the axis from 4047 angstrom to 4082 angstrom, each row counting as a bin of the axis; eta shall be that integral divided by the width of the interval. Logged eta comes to 33.6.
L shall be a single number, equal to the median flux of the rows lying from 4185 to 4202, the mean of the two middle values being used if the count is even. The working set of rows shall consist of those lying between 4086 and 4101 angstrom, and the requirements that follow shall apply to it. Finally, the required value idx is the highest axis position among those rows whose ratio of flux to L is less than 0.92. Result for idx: 4100.04 angstrom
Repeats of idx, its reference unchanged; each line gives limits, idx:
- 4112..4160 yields 4153.25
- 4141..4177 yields 4162.83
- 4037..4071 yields 4068.07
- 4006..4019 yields 4017.80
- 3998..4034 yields 4017.80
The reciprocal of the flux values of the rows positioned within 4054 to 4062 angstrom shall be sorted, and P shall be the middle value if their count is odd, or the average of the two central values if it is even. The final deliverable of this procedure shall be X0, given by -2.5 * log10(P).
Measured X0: 3.98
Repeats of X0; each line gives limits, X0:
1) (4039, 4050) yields 3.82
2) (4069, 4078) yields 3.82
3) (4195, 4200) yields 3.94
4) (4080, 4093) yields 3.94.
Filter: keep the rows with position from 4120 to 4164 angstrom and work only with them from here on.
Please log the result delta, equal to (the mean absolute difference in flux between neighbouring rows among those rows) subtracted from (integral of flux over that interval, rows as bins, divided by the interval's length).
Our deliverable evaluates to 34.6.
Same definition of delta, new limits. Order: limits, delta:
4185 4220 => 33.7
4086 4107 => 32.1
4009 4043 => 33.9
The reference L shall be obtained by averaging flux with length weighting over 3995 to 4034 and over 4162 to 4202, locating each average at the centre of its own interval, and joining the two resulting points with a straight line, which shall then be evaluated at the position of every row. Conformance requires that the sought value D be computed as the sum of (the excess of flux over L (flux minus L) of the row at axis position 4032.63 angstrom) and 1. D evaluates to 0.9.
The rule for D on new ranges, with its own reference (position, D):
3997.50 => -9.2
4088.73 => 3.1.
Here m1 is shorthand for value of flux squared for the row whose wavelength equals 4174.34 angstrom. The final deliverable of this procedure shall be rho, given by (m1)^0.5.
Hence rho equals 35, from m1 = 1220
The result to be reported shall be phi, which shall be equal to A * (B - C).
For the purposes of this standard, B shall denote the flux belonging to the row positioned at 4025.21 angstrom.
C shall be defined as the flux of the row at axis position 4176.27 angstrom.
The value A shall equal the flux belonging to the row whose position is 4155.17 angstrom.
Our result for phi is 261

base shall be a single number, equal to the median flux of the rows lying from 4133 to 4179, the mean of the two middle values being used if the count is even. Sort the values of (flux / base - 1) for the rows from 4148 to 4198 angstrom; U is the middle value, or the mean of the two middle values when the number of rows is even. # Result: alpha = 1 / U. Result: -42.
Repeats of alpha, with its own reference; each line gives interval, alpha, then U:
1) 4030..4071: -15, -0.07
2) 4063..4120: -20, -0.05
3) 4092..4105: -12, -0.08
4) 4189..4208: 43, 0.02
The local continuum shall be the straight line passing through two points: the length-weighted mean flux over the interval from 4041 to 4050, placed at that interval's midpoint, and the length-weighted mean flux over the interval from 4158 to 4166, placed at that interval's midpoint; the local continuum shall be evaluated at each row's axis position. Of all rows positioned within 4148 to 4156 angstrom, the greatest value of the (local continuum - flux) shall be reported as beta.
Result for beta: 4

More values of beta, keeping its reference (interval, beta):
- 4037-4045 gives -1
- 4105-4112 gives 2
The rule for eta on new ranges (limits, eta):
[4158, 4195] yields 35.4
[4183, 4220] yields 37.0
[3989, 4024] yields 35.2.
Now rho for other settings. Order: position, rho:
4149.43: 33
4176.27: 35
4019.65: 39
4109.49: 39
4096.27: 40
